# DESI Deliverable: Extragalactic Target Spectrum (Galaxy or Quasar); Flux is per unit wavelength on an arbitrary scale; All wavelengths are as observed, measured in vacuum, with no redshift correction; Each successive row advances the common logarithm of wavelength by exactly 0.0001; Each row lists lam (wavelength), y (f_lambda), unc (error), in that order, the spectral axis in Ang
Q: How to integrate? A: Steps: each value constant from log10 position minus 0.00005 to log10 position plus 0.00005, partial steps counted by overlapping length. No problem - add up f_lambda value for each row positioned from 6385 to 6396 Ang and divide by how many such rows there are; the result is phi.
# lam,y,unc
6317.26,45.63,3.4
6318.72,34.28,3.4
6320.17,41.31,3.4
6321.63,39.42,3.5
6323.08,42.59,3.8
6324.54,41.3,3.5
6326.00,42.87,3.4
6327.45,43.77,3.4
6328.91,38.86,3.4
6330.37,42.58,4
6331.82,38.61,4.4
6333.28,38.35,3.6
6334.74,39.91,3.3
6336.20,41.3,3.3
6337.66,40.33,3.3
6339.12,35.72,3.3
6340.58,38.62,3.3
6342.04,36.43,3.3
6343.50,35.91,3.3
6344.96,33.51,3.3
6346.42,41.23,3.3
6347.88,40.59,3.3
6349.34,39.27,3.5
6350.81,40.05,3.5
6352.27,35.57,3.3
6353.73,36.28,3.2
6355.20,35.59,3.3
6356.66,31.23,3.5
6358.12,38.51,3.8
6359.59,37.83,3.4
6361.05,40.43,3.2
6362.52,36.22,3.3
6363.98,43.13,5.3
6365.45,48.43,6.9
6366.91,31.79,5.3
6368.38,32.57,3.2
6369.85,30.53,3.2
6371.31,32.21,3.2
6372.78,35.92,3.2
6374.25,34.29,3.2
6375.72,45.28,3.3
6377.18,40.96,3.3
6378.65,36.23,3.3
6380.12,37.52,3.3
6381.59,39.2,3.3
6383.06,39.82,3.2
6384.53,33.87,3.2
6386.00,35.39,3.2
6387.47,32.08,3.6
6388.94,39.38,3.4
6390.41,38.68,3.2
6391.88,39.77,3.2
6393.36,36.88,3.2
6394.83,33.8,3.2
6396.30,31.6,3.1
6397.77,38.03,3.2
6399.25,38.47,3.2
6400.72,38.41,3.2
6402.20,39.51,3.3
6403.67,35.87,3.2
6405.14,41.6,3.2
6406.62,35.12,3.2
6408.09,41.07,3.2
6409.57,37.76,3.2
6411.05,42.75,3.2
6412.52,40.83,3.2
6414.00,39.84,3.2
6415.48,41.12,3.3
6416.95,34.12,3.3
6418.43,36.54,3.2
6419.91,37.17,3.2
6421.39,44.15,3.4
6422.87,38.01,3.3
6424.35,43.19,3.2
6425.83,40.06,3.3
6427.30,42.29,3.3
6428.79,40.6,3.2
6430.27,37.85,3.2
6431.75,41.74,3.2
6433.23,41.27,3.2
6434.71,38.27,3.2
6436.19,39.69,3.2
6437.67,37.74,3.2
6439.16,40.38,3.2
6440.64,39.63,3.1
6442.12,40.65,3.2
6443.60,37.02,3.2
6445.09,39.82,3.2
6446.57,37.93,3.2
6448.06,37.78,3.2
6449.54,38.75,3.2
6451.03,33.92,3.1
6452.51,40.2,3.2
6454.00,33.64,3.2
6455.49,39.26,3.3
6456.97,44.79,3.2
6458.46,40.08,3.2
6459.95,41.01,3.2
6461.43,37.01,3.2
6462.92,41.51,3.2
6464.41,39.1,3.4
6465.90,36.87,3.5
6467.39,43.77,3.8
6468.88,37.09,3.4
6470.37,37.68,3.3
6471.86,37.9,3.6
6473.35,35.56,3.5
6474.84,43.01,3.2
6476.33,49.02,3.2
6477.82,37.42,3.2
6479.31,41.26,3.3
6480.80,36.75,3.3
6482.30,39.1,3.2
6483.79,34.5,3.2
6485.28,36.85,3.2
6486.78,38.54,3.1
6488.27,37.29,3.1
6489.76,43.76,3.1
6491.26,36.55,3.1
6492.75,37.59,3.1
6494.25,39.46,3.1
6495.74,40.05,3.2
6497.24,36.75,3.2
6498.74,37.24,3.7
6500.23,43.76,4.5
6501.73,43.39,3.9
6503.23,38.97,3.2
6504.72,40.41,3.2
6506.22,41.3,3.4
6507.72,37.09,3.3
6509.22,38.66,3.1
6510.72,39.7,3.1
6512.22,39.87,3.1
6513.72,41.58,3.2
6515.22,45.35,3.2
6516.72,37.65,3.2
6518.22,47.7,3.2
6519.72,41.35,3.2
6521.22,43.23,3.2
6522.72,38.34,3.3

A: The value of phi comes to 36.6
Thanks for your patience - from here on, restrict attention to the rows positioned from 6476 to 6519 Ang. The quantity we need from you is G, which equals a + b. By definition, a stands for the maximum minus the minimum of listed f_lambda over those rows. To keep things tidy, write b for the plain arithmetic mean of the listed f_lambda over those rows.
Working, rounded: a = 15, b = 39.9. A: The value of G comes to 54.4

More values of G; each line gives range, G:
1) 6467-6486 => 53.7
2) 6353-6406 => 55.0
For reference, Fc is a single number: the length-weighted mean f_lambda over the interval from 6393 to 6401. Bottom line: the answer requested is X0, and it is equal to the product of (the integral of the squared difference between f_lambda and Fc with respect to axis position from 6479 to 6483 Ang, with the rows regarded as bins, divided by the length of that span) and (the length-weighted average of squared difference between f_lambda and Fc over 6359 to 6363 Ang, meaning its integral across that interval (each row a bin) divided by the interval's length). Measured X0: 85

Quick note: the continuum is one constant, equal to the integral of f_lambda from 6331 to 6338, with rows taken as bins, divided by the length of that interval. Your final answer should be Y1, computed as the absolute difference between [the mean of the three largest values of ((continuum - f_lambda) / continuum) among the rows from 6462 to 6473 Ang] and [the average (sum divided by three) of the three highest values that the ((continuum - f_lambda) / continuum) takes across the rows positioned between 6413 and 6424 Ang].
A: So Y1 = 0.03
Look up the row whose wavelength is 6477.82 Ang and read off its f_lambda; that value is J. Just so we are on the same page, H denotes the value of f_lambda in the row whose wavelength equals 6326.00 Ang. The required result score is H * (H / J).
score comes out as 49.1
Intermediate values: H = 42.87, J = 37.42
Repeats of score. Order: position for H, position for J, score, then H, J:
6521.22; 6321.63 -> 47.4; 43.23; 39.42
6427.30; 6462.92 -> 43.1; 42.29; 41.51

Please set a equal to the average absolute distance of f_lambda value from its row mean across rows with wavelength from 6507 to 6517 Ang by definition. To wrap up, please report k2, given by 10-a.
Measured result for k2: 8.01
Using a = 2.0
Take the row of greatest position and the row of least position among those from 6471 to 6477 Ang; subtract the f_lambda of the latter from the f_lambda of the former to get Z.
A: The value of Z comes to 11.1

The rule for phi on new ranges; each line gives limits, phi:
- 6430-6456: 38.6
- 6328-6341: 39.4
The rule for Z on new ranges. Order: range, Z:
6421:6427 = -4.1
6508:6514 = 2.9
